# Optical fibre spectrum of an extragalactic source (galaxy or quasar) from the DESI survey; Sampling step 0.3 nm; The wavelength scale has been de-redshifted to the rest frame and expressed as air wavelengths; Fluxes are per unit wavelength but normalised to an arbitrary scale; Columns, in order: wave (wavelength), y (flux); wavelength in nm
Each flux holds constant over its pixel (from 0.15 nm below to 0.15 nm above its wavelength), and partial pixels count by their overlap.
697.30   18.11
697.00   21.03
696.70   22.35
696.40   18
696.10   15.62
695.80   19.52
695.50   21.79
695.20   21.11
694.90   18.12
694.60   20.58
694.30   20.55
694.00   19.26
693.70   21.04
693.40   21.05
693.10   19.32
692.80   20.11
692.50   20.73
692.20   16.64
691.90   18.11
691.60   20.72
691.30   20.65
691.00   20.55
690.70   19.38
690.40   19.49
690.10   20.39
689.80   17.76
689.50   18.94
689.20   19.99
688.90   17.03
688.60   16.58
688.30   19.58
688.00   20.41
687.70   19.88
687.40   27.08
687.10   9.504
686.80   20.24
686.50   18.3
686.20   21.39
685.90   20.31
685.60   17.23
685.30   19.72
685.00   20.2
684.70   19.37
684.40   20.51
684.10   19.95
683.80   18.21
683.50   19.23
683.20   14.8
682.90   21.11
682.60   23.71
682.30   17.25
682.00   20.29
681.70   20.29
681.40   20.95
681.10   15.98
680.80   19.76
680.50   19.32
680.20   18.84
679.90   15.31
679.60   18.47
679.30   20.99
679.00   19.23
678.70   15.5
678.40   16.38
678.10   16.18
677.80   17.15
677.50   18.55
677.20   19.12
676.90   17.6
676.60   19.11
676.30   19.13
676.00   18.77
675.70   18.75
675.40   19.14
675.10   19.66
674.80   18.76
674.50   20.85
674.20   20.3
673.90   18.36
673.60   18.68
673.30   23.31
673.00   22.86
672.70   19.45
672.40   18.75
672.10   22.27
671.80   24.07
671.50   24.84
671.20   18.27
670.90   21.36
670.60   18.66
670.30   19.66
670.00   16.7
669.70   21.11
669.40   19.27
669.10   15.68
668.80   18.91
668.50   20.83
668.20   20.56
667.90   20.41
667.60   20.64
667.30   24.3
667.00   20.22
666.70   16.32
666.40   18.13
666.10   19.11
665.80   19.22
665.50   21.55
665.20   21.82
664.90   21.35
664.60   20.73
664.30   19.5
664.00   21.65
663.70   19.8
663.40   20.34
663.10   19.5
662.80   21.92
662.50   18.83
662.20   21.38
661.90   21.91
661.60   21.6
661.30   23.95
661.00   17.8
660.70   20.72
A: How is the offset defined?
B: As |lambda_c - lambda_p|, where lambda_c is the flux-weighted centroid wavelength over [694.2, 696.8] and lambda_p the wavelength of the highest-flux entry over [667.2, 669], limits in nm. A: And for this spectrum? 28.19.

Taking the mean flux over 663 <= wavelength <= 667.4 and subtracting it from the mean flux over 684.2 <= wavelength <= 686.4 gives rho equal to -0.4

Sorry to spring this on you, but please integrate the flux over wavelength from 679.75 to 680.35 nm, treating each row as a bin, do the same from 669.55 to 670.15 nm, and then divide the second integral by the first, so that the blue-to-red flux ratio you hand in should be 1.107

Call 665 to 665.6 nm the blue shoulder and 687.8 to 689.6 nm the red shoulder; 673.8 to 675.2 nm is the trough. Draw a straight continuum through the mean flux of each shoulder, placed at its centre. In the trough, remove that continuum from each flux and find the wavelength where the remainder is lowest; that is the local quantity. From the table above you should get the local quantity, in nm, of 673.90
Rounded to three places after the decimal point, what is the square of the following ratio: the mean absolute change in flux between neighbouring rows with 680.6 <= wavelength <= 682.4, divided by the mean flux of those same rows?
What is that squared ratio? 0.017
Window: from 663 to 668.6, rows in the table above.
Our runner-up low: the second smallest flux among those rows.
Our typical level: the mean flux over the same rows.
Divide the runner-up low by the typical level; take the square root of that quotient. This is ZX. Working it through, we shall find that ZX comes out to 0.945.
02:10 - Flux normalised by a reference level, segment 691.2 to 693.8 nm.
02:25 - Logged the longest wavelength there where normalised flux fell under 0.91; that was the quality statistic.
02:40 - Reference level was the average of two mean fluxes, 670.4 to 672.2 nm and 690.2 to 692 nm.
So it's 692.20 nm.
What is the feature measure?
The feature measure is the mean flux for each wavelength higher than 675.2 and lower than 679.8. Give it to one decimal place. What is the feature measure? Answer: 18.3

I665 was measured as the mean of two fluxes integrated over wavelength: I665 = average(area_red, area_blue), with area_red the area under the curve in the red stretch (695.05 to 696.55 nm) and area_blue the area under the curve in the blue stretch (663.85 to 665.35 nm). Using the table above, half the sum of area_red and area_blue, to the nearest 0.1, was 30.2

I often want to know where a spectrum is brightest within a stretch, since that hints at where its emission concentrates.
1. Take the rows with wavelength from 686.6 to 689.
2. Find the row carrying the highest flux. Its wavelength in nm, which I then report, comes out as 687.40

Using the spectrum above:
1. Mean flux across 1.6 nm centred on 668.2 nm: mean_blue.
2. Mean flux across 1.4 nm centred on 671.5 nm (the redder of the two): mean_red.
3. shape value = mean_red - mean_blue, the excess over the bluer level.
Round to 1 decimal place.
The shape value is 1.9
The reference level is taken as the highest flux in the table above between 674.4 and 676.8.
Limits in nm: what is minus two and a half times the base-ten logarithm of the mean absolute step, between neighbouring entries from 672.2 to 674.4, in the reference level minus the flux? -0.70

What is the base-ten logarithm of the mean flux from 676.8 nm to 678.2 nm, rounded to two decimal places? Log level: 1.25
